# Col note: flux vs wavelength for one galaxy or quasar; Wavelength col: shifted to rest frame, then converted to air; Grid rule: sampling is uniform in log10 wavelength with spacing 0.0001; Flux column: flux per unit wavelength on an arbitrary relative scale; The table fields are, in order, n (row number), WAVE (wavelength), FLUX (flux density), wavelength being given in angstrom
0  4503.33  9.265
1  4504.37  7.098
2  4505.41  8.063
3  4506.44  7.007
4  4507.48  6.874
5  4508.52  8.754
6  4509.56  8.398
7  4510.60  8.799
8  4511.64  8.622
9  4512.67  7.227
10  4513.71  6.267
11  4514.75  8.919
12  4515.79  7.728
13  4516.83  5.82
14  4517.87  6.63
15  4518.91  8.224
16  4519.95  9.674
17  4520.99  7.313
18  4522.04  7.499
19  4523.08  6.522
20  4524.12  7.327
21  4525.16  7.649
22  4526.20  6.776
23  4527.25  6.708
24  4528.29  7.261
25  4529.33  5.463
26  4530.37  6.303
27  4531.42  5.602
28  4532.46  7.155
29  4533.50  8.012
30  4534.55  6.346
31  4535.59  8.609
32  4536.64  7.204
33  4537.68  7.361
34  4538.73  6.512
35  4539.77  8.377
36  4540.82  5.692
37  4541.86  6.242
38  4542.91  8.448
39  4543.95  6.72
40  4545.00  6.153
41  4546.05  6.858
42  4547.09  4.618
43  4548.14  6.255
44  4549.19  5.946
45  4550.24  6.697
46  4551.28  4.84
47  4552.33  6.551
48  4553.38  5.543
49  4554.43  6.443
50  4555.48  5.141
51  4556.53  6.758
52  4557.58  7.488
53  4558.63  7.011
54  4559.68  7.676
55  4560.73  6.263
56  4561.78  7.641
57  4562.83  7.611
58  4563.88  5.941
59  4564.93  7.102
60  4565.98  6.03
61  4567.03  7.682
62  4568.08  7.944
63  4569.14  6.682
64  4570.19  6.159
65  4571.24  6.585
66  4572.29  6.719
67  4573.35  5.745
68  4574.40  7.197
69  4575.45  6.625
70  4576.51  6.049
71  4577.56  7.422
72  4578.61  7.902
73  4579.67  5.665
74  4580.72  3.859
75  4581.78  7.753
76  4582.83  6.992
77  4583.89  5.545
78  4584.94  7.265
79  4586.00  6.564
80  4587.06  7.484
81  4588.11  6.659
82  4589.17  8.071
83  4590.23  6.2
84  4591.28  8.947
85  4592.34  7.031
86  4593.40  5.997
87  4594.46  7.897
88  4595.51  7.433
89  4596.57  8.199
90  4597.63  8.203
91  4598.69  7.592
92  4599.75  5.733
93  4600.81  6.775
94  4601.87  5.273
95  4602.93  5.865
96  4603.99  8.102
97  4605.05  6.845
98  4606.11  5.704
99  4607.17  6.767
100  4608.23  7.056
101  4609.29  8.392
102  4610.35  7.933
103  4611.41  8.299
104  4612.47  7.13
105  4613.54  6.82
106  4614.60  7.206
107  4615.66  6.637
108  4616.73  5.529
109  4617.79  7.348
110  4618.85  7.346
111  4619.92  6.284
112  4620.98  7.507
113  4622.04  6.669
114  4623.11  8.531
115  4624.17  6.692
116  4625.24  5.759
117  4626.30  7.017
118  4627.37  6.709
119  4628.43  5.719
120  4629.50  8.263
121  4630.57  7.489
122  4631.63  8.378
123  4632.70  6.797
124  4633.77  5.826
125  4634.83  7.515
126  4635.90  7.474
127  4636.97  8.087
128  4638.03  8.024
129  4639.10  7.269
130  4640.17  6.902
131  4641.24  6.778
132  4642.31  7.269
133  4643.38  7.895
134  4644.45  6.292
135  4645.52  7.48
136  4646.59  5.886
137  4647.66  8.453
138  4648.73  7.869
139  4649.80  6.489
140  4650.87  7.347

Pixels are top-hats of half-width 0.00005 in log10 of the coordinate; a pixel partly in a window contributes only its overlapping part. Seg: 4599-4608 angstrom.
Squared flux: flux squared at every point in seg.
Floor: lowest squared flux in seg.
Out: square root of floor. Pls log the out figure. 5.27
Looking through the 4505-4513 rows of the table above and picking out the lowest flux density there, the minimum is 6.874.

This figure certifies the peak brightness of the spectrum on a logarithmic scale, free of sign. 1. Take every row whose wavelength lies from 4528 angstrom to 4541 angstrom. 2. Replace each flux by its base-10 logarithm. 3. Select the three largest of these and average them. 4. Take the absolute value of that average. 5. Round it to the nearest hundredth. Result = 0.92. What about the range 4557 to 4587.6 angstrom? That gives 0.90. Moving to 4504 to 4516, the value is 0.95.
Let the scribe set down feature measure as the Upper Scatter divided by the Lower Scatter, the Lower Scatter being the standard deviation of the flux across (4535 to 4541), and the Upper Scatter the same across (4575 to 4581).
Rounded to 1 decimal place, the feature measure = 1.3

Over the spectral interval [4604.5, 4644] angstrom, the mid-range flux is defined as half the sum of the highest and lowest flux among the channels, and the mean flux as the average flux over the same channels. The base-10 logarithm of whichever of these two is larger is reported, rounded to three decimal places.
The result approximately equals 0.853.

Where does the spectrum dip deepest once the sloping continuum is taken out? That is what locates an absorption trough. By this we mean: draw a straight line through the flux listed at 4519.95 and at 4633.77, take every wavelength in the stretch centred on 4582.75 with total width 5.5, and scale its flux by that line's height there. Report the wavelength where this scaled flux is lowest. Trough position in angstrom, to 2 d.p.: 4580.72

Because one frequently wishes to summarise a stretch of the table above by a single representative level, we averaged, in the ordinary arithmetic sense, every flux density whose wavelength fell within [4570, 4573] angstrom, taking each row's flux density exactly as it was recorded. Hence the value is 6.5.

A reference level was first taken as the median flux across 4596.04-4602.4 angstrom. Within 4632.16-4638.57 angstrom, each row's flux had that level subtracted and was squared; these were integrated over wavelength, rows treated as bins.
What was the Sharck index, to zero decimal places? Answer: 4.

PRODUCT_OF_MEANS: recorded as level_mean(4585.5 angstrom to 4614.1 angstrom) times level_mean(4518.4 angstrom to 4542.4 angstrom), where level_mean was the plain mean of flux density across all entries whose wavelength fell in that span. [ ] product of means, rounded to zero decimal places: 51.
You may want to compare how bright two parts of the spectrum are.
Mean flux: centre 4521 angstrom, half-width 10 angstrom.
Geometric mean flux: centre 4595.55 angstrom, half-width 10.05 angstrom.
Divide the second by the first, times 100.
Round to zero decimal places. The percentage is 97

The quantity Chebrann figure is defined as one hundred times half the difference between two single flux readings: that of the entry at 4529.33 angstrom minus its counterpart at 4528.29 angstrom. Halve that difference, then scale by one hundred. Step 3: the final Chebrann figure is -90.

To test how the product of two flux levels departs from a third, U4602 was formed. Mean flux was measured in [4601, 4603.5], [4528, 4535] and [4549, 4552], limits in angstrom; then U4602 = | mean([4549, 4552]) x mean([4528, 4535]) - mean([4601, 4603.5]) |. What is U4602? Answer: 32.8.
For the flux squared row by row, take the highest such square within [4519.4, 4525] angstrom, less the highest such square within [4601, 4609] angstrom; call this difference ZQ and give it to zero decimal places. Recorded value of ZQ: 28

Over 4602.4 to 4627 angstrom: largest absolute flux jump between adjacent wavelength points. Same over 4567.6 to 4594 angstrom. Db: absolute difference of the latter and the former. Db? 1.7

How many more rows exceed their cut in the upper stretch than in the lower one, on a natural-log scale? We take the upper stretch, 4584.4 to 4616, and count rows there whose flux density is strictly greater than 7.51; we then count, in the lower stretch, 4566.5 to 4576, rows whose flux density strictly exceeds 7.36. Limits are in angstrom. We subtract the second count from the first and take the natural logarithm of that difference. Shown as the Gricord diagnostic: 2.1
